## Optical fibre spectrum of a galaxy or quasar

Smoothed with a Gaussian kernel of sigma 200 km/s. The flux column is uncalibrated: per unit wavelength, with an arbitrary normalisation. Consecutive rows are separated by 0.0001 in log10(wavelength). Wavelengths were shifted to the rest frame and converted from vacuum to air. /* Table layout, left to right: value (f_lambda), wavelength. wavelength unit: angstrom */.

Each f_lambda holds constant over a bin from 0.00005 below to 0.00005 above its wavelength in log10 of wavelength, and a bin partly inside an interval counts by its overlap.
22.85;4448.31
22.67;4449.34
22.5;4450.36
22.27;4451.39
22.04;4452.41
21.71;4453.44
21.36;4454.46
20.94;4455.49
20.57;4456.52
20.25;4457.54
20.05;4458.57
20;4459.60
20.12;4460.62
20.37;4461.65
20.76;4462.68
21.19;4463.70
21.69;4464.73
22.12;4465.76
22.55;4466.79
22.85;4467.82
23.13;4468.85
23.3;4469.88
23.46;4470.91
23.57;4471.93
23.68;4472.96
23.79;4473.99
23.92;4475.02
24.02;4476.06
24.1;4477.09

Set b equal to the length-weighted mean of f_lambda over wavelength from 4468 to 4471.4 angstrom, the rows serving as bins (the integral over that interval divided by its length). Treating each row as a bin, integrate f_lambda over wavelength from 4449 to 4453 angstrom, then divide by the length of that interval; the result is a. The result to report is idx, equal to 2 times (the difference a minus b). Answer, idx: -1.8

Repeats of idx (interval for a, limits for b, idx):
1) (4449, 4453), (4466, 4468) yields -0.4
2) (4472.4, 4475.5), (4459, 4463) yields 7.0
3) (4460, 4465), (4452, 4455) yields -1.7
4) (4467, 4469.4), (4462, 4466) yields 3.1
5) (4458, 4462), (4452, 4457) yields -2.3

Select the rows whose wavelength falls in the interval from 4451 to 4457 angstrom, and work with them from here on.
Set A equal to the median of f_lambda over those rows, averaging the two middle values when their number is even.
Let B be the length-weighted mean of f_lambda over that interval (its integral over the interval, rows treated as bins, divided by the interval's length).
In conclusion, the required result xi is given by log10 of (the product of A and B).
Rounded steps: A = 21.5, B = 21.5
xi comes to 2.66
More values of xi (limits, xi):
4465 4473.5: 2.73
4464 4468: 2.69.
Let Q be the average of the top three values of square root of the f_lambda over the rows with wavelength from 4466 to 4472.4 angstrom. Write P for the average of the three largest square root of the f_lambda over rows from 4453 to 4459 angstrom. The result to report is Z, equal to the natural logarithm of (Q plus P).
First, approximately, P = 4.62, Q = 4.84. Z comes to 2.247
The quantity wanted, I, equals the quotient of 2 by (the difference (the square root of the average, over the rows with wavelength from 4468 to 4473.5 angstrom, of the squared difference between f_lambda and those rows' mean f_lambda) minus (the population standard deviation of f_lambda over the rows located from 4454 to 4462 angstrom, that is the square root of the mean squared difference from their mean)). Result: -8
